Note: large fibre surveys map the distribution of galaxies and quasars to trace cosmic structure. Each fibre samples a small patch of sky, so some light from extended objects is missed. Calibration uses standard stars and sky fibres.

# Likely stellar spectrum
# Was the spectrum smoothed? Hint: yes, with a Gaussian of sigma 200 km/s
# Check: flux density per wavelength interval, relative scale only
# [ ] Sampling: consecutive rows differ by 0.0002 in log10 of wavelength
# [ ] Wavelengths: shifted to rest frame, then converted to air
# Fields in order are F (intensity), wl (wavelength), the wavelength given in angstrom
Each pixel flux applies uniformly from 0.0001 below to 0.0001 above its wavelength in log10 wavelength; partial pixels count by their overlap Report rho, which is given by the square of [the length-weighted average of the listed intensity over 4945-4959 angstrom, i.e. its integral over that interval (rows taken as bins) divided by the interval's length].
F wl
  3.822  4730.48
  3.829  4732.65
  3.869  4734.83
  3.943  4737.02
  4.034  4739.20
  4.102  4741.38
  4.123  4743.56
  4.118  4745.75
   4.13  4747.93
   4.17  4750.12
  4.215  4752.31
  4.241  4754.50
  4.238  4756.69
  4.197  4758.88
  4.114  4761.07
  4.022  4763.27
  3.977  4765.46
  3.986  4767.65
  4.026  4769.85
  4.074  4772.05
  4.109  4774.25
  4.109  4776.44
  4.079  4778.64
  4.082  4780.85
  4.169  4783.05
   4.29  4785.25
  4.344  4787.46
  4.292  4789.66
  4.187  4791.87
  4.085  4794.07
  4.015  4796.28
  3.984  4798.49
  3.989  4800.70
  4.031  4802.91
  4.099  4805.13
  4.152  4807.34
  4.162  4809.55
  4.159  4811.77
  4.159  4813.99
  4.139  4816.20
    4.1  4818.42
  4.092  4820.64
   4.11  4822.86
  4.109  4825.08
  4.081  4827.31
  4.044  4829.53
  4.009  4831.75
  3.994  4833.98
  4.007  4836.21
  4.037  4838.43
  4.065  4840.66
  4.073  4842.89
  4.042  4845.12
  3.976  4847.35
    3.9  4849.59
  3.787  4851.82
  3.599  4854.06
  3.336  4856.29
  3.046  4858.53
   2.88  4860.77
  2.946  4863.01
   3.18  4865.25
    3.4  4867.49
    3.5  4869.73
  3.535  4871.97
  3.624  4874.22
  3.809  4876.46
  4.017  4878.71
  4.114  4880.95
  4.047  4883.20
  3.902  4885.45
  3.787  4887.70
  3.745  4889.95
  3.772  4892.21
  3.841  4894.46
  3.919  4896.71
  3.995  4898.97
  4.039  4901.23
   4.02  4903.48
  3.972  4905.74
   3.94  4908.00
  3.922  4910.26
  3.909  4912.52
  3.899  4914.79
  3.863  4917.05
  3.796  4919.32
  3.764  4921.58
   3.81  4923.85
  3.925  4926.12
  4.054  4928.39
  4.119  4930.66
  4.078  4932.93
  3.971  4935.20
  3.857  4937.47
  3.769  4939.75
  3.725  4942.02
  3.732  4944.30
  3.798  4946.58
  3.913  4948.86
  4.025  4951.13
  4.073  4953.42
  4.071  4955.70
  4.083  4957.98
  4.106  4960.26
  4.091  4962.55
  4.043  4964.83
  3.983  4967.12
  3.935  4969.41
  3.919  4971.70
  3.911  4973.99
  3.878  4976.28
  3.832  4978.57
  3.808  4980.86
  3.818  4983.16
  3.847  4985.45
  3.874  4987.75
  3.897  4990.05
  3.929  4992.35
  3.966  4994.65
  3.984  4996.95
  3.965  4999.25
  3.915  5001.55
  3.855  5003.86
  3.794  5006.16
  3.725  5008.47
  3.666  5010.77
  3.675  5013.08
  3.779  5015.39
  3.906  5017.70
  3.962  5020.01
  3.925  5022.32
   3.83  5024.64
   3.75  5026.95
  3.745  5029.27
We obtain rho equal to 15.9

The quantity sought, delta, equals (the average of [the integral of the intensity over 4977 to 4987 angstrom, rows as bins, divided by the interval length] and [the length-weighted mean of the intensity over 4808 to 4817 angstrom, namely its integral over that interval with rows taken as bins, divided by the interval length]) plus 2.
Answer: 5.99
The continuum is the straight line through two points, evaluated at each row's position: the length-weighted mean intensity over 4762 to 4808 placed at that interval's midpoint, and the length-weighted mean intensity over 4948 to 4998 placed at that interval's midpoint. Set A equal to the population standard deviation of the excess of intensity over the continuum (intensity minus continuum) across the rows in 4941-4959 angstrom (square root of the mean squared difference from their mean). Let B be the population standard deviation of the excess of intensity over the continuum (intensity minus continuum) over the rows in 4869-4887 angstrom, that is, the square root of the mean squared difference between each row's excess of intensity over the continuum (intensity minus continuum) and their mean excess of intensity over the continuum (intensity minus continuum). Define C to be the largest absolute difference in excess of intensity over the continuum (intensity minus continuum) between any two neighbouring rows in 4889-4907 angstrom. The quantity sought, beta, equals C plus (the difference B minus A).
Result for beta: 0.16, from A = 0.15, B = 0.23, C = 0.080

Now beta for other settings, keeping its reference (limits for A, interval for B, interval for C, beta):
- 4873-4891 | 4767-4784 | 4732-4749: -0.01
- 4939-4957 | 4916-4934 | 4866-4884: 0.20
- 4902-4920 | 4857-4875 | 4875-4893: 0.42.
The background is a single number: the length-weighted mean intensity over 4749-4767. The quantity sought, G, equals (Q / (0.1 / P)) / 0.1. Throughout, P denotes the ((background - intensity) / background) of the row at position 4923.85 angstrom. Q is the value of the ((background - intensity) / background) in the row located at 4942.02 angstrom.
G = 0.81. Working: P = 0.08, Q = 0.10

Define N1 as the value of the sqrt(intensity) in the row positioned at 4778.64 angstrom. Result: 2.02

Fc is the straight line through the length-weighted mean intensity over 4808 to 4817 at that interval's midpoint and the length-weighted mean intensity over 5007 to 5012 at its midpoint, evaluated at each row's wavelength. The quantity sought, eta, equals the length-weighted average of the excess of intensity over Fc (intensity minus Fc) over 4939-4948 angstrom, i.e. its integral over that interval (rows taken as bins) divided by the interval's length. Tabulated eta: -0.09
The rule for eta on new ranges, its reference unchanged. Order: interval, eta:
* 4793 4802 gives -0.17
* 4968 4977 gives 0.13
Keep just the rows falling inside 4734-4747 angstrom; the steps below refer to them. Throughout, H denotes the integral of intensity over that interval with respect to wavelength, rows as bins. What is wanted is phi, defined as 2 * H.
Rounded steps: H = 52.5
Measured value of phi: 105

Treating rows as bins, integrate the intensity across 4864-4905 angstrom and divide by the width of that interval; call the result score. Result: 3.79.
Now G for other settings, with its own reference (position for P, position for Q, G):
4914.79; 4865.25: 1.37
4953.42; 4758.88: -0.02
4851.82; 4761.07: 0.06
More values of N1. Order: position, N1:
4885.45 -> 1.98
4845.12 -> 2.01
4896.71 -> 1.98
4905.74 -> 1.99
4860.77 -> 1.70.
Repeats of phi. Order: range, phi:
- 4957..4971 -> 113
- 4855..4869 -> 88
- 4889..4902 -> 101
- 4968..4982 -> 109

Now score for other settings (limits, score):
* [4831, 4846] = 4.03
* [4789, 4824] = 4.11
